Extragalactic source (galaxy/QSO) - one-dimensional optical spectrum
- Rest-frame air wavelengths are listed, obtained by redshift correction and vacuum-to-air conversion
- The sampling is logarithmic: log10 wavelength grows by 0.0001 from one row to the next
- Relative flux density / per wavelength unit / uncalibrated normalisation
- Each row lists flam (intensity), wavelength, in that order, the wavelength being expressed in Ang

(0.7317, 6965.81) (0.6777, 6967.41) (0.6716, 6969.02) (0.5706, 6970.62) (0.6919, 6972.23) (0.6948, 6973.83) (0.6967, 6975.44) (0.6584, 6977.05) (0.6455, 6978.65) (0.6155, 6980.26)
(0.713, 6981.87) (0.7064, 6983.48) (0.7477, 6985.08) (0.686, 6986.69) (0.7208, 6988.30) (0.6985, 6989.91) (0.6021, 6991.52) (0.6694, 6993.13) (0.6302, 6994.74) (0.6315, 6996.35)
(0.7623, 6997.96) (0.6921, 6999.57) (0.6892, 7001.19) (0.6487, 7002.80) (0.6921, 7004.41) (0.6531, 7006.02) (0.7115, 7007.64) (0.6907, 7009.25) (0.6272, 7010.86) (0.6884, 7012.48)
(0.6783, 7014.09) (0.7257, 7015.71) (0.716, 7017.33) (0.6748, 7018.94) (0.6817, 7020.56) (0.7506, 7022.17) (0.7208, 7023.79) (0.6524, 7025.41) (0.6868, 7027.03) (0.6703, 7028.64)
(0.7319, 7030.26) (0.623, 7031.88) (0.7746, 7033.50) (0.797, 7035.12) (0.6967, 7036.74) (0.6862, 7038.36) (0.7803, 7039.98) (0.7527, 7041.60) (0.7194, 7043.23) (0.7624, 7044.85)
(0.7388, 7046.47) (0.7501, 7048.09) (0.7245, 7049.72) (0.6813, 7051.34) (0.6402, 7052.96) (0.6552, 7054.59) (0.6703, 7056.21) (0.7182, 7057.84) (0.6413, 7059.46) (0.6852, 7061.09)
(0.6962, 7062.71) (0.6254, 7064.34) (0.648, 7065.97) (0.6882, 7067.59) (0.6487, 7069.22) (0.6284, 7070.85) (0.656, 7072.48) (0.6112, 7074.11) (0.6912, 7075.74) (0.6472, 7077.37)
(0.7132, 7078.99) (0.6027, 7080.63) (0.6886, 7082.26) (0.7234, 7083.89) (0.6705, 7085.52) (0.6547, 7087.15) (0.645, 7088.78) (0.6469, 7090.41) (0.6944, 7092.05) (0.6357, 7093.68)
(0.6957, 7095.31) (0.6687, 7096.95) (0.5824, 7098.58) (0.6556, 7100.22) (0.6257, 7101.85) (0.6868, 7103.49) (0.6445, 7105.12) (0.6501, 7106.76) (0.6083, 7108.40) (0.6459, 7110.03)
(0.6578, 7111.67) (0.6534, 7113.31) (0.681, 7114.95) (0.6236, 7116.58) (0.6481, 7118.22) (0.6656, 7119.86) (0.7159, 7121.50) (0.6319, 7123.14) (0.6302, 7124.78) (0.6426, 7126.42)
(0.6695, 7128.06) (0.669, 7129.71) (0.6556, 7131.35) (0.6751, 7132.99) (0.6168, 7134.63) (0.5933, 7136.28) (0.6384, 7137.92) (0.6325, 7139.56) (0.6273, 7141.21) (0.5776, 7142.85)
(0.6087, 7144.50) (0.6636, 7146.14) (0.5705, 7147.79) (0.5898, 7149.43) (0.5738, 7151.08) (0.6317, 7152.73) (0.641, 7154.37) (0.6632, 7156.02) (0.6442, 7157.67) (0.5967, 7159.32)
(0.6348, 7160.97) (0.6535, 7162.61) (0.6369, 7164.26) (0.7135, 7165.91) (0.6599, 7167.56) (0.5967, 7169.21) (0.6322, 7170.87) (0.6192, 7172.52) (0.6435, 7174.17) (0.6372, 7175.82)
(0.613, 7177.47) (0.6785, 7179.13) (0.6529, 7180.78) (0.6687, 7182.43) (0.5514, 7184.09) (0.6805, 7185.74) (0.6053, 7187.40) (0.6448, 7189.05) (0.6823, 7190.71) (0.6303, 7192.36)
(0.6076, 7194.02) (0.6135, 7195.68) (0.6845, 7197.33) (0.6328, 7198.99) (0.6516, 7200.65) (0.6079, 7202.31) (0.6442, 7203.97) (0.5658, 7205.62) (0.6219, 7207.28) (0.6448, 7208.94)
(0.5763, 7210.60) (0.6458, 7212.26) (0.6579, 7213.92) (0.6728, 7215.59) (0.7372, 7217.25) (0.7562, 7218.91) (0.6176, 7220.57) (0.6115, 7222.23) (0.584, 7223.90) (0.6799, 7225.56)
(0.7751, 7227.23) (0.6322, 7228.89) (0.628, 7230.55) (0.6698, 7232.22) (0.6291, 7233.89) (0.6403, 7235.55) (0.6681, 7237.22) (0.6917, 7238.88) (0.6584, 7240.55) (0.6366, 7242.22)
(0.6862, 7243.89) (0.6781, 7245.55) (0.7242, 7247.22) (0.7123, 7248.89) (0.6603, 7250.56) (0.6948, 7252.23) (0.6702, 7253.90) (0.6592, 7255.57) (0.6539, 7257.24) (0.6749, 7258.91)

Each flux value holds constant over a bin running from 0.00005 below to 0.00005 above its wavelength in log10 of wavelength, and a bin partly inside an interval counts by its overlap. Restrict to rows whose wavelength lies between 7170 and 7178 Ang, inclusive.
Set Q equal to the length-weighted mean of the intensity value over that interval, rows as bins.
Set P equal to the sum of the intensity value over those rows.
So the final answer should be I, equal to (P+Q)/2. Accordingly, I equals 1.89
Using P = 3.15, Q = 0.63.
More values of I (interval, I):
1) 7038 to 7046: 2.22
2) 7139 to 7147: 1.87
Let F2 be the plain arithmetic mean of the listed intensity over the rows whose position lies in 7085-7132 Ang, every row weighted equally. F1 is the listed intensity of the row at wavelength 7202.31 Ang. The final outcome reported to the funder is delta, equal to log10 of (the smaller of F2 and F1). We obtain -0.216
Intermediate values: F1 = 0.6079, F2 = 0.654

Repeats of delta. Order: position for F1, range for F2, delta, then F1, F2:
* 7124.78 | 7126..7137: -0.201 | 0.6302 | 0.646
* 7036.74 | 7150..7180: -0.196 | 0.6967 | 0.637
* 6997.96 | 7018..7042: -0.148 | 0.7623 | 0.712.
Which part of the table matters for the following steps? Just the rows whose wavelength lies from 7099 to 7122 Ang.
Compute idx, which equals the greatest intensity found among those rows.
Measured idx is 0.7159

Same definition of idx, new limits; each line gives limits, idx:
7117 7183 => 0.7159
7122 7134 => 0.6751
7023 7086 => 0.797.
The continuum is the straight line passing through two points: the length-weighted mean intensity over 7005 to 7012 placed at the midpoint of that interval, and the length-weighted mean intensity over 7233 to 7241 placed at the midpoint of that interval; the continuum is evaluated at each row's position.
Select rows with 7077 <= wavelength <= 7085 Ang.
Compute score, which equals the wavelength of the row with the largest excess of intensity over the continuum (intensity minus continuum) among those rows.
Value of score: 7083.89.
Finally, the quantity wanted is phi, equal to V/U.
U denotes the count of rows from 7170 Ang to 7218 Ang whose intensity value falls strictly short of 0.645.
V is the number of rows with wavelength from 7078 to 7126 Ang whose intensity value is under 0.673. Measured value 1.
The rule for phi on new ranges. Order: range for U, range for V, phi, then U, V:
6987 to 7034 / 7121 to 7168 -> 5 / 5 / 26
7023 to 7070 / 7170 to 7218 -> 6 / 4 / 24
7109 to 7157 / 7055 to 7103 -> 1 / 16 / 19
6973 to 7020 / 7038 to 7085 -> 2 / 5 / 12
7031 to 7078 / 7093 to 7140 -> 4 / 6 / 24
